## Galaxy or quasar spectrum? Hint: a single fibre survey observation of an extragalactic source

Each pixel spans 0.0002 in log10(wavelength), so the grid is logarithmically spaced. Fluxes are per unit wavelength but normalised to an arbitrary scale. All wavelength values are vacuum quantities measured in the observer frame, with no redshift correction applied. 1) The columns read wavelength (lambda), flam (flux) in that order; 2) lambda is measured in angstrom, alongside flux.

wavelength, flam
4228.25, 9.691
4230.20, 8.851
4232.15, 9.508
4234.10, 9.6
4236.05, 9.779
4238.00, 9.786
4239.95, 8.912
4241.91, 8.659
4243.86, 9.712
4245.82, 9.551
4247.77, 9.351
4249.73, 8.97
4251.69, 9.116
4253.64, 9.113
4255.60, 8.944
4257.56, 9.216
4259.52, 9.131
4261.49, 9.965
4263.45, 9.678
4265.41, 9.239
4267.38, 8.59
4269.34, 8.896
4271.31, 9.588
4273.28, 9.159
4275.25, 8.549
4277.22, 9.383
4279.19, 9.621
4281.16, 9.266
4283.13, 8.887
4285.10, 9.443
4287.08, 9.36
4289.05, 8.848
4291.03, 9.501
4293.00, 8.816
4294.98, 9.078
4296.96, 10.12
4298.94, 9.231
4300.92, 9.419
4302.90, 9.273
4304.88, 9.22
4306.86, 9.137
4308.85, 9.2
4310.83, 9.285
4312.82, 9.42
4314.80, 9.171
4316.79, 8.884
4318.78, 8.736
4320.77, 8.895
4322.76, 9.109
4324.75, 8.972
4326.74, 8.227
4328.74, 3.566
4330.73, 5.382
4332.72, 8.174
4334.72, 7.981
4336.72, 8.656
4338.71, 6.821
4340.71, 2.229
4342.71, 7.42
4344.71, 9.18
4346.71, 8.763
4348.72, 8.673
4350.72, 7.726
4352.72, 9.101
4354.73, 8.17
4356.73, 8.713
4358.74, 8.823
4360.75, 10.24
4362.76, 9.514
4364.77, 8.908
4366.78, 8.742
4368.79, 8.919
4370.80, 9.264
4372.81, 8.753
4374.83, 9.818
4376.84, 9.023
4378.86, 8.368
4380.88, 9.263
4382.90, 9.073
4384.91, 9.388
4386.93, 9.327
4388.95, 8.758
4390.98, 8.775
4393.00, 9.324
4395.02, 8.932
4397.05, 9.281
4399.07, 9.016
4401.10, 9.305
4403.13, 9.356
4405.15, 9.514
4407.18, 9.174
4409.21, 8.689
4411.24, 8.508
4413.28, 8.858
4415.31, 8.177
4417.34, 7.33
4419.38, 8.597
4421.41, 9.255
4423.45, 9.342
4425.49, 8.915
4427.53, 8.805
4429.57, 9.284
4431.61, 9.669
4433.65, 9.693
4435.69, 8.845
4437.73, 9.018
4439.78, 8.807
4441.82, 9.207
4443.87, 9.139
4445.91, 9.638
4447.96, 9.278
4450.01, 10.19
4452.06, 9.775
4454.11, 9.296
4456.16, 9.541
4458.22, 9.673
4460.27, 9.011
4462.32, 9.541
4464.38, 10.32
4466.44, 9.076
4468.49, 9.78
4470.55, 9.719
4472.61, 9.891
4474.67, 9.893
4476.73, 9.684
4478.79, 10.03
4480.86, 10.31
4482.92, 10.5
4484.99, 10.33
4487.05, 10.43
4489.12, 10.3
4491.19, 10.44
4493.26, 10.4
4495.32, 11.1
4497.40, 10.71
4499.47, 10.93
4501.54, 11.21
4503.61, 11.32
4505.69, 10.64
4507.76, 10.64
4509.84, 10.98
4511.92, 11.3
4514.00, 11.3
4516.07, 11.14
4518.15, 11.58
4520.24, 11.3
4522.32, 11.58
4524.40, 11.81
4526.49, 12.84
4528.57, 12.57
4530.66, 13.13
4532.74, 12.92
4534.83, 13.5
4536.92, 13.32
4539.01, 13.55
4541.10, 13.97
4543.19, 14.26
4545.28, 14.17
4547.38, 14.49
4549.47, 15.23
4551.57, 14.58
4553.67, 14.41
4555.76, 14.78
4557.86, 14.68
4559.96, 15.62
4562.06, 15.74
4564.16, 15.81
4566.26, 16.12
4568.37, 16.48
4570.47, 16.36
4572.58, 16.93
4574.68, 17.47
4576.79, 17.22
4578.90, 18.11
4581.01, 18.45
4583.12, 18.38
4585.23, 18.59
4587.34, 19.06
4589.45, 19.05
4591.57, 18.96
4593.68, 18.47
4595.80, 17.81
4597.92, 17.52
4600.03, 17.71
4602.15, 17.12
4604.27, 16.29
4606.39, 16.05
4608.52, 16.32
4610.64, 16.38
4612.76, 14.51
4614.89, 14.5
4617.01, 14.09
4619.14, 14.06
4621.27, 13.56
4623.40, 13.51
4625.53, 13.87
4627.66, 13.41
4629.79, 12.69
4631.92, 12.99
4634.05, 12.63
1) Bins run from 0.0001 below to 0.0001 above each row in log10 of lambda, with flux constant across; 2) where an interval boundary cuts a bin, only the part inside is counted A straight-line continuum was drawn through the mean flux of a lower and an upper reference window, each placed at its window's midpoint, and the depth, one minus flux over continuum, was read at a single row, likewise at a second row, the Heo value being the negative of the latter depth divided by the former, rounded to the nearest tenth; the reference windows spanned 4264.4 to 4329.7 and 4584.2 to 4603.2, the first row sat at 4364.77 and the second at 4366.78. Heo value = -1.1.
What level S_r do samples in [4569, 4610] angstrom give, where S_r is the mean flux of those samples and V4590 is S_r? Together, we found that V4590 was 18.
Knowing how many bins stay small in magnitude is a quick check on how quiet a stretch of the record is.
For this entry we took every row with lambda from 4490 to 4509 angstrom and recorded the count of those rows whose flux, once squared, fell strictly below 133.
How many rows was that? 9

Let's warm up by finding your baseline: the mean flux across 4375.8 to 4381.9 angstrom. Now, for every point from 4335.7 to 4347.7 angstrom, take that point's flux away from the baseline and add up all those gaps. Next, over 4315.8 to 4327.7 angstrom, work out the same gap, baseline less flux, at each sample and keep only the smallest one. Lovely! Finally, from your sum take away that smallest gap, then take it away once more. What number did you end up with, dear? 11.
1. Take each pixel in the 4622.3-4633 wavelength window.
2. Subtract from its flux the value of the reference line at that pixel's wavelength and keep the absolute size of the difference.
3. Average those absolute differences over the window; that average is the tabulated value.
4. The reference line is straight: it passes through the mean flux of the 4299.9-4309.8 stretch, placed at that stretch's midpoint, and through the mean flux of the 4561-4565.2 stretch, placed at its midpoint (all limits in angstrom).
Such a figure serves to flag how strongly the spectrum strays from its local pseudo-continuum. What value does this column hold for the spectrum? 4.1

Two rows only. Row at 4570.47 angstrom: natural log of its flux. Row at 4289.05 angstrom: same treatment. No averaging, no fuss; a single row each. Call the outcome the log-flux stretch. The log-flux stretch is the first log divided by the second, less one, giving 0.28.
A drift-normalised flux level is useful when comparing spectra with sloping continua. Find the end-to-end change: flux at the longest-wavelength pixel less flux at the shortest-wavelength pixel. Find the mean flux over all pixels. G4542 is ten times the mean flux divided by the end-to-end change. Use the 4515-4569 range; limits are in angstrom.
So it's 26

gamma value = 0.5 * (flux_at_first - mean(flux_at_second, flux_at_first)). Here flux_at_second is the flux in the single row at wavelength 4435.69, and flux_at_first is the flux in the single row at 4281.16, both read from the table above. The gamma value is 0.11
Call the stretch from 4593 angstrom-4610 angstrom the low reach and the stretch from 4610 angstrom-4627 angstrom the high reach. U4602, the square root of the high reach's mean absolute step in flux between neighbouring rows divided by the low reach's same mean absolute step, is 1.0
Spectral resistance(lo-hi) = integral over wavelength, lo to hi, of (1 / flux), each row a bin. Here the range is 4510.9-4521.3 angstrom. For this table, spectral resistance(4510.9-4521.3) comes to 0.92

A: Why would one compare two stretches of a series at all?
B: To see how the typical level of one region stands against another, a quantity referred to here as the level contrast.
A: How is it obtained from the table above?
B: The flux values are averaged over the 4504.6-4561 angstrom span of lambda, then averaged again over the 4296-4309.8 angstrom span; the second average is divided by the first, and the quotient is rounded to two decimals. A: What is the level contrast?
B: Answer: 0.72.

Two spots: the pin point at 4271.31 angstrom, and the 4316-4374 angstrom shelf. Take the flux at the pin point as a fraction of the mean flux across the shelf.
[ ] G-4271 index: 1.2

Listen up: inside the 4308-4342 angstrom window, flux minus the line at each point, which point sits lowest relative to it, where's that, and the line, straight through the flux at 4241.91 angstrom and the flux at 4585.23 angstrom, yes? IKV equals 4340.71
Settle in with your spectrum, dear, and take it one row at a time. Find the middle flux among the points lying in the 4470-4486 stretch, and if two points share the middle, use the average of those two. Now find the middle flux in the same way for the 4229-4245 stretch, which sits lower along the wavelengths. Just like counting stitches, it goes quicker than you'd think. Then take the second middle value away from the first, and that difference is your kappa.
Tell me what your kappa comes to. 0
